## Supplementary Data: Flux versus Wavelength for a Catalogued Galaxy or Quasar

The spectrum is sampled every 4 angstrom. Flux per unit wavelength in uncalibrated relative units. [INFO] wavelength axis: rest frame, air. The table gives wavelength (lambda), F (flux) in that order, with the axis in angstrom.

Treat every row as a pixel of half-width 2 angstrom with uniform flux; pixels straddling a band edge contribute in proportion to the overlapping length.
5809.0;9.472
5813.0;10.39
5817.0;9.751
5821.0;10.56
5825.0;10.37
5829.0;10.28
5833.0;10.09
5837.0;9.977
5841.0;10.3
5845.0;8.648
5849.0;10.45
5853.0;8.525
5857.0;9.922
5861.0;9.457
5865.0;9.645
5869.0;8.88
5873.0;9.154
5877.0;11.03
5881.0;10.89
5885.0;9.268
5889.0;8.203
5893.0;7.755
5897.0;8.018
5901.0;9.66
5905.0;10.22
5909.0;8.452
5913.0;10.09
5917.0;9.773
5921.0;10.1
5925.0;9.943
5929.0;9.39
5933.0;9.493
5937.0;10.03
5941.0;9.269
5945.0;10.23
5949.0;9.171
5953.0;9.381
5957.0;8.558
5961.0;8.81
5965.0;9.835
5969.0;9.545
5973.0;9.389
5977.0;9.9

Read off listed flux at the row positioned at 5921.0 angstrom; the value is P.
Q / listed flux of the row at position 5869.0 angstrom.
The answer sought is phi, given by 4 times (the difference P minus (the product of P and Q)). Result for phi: -318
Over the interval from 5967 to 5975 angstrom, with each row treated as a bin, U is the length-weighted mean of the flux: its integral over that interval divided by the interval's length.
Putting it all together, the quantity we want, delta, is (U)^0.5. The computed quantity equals 3.08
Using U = 9.5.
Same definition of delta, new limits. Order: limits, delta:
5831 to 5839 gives 3.17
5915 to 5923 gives 3.15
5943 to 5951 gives 3.11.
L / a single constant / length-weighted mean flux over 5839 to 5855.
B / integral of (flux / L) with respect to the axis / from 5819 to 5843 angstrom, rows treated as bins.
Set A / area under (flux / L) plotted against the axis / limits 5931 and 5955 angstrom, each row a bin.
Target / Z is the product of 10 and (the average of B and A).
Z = 251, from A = 24.29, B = 26.0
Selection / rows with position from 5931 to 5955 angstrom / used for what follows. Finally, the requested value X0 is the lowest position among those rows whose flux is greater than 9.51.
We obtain 5937.0 angstrom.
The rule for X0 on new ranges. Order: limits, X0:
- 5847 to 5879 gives 5849.0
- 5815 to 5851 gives 5817.0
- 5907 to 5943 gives 5913.0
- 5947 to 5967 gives 5965.0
